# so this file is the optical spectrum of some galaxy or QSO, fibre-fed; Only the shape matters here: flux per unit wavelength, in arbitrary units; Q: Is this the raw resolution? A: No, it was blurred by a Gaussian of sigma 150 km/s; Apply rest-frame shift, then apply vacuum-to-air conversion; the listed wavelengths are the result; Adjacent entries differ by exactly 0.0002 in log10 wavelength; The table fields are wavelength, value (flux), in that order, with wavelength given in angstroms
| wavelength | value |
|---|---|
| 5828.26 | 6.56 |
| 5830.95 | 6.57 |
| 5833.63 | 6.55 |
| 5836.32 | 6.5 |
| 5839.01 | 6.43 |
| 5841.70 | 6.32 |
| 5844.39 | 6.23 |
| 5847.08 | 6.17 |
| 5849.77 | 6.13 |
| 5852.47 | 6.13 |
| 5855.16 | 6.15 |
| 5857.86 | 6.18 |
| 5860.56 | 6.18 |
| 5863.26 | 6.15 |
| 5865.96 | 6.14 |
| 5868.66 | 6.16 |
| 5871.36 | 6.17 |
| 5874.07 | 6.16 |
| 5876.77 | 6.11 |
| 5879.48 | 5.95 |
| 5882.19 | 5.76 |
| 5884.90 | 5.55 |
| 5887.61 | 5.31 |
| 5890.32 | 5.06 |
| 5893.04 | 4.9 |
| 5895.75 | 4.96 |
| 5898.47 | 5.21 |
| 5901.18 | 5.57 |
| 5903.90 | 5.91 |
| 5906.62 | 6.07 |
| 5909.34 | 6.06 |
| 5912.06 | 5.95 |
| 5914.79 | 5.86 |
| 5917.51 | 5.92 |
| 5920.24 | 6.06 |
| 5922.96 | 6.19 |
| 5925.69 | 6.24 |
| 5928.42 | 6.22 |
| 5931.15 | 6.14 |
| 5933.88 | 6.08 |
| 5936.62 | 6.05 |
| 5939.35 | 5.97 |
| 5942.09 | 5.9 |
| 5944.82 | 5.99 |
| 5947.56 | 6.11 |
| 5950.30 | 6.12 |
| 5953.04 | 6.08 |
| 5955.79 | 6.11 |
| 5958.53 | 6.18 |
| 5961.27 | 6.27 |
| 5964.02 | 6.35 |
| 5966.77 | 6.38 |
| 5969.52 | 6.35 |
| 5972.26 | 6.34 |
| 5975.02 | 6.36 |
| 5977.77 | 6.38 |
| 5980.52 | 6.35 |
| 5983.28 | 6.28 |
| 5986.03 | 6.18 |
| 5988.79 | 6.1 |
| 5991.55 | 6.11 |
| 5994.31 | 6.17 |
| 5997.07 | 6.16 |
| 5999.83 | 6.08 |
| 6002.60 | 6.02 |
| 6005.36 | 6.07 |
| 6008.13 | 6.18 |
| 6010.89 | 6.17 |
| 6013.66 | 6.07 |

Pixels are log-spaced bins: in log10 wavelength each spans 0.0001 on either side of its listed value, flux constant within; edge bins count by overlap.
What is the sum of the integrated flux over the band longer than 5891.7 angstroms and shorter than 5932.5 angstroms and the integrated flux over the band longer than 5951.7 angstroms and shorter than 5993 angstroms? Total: 496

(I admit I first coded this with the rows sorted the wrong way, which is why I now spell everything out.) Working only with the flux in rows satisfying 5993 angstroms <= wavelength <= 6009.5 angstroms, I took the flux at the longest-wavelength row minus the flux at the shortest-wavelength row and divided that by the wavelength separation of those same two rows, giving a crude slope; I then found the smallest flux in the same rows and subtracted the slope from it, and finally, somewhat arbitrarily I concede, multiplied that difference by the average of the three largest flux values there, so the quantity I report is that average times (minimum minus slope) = 37.1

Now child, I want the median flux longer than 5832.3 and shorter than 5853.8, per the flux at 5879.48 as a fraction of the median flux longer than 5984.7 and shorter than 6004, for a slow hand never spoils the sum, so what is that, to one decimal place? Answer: 6.4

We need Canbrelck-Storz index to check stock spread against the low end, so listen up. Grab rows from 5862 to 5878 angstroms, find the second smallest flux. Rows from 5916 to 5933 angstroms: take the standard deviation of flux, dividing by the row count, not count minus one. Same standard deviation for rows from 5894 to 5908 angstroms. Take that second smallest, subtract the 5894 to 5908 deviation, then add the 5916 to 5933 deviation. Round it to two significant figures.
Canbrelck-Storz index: 5.8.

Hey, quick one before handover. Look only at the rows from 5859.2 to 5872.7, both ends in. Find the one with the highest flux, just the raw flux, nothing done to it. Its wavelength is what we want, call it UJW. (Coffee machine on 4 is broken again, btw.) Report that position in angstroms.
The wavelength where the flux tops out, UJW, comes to 5860.56 angstroms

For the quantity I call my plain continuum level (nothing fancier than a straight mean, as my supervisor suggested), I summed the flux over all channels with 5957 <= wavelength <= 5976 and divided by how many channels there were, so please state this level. 6.32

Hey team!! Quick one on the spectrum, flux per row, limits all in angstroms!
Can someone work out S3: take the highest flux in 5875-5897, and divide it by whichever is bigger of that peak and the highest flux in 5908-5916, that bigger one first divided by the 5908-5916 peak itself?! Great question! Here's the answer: 6.06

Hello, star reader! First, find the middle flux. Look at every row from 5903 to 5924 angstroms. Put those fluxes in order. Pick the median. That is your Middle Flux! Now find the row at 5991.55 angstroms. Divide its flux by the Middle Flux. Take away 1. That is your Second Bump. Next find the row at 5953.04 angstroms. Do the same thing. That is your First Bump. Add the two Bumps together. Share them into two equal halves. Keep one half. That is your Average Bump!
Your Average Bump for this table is 0.015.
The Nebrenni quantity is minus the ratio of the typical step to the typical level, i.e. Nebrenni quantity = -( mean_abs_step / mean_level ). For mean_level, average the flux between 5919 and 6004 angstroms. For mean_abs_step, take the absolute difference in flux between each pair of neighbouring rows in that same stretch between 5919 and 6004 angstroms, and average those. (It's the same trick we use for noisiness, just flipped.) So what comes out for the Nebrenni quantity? -0.0090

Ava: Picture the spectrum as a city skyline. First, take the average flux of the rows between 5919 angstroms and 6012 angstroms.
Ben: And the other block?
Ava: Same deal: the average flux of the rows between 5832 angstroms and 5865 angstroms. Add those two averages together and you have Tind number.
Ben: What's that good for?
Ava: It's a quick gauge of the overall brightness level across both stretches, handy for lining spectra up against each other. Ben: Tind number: 12.4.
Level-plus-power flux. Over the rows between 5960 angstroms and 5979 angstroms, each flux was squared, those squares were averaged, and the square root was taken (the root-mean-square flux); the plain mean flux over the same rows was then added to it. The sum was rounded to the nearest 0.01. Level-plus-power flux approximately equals 12.69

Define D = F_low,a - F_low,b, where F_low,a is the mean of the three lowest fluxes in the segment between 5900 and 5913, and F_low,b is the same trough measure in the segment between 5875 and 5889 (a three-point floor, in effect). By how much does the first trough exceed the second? 0.3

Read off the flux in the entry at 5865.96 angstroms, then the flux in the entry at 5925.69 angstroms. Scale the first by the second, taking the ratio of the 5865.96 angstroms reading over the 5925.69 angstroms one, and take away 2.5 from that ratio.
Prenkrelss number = -1.52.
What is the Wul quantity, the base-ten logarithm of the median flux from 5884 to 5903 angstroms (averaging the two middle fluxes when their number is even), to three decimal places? 0.717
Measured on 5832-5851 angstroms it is 0.801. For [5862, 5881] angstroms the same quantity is 0.789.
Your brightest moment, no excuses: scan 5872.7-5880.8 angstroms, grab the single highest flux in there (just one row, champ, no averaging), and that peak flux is 6.16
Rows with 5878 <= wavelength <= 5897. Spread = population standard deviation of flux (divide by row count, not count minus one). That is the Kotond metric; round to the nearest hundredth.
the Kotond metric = 0.38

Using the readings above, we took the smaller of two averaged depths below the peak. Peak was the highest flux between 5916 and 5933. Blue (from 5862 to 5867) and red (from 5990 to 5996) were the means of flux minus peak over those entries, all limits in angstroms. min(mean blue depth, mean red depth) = -0.10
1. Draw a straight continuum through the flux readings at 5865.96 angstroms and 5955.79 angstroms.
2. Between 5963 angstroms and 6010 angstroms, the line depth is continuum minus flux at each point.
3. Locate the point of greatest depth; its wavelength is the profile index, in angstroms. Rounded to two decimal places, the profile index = 6002.60 angstroms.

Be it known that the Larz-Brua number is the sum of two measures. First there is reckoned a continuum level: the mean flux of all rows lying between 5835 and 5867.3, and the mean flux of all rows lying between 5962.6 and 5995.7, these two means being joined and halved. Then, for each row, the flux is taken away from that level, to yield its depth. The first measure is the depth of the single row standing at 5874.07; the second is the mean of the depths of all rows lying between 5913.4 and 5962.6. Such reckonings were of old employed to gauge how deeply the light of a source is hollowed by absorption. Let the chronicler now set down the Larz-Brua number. 0.26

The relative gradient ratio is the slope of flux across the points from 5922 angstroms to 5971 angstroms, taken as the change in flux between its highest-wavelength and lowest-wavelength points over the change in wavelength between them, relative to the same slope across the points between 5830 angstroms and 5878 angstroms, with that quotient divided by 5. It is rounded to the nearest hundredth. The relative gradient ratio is -0.07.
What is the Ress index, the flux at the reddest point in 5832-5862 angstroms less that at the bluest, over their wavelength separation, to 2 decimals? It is -0.01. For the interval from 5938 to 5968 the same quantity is 0.01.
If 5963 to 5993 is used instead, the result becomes -0.01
